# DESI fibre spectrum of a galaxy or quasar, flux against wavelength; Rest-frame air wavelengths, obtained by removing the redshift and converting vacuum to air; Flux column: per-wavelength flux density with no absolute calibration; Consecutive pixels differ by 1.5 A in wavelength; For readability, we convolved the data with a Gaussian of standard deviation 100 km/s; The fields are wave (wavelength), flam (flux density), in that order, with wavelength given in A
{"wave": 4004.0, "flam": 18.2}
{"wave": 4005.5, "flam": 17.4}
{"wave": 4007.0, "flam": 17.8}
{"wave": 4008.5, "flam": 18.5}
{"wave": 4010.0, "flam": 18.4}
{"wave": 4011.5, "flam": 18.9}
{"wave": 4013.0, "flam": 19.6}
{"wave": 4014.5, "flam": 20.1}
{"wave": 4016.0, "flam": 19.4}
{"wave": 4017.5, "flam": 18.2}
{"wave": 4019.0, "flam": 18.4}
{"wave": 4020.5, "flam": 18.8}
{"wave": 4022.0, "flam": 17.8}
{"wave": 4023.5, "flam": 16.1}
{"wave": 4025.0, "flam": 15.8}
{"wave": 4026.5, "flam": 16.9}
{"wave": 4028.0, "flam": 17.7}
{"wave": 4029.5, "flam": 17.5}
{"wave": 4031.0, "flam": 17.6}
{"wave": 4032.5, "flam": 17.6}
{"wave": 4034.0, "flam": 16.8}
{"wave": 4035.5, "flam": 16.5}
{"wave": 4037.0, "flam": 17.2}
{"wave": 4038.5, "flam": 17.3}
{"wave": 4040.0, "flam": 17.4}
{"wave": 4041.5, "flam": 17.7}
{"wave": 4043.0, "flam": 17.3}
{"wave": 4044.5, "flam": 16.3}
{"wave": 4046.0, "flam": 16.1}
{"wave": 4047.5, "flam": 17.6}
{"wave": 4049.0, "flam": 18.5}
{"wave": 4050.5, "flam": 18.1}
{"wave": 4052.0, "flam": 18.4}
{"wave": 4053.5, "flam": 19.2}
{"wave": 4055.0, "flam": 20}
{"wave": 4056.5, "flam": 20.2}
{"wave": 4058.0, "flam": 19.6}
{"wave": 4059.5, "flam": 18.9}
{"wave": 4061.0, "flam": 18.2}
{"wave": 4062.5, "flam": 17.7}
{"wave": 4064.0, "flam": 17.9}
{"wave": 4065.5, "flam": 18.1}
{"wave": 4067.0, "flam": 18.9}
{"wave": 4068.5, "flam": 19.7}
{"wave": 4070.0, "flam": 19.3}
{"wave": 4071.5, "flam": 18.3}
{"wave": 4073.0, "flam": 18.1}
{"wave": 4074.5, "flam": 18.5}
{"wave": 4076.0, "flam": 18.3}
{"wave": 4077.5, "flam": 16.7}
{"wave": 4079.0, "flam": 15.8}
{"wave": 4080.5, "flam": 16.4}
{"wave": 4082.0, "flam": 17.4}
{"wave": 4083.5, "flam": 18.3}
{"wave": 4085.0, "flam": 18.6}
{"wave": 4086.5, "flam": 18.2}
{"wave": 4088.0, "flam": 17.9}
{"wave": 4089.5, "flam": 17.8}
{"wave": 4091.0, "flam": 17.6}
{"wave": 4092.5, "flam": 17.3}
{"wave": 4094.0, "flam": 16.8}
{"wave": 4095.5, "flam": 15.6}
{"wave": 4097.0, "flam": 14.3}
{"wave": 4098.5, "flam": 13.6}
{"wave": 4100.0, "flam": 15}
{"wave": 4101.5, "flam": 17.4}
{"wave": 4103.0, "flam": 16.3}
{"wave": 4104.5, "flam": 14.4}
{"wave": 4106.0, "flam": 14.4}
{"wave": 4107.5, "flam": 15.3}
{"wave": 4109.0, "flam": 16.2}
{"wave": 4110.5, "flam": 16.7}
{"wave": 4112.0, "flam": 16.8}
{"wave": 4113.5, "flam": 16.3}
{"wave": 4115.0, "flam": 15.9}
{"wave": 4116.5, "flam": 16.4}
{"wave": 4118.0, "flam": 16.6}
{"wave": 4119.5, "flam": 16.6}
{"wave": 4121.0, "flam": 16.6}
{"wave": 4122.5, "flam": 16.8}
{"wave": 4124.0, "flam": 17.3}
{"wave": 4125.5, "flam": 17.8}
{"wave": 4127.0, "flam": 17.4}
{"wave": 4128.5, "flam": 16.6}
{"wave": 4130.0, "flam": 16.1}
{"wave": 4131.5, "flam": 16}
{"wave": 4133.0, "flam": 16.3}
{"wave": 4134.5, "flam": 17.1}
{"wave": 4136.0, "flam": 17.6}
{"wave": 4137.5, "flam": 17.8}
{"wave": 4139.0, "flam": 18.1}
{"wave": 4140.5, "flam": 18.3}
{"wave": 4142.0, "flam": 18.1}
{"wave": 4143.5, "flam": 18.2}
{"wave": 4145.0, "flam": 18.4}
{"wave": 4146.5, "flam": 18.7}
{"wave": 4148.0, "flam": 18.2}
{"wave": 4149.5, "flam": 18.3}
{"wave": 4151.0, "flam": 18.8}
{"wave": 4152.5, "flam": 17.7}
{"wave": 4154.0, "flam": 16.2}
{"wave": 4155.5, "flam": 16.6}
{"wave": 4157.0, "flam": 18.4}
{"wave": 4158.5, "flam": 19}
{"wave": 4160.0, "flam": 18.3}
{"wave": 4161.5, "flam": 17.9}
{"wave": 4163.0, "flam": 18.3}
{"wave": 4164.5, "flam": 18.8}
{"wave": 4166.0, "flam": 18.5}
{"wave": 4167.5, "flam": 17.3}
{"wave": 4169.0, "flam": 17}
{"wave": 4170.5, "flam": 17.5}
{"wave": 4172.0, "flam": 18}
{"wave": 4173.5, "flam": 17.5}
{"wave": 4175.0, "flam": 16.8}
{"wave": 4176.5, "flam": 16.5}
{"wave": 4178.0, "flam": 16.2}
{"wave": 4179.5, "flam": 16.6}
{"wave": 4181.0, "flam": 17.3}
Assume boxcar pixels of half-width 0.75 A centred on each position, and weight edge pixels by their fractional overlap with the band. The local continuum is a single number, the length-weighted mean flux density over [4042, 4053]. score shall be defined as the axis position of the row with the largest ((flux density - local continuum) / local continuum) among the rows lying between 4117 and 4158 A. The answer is 4151.0 A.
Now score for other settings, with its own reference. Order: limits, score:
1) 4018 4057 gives 4056.5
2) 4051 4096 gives 4056.5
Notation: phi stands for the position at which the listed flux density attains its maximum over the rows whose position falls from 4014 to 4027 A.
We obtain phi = 4014.5 A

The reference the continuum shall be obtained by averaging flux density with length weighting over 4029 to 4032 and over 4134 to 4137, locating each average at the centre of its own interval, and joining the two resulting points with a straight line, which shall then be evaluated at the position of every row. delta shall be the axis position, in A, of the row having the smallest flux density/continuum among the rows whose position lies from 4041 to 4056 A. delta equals 4046.0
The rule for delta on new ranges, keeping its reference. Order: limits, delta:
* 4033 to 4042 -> 4035.5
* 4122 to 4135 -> 4131.5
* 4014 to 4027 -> 4025.0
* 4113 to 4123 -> 4115.0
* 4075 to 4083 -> 4079.0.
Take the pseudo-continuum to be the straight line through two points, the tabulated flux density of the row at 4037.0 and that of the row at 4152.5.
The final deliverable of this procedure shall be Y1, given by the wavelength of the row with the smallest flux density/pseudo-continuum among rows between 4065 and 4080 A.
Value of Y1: 4079.0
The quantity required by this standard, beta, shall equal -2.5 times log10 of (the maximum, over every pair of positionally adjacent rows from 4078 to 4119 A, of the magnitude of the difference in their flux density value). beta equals -0.95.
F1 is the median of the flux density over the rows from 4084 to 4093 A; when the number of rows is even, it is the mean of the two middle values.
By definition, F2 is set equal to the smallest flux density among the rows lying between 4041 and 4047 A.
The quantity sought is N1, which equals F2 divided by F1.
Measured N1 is 0.902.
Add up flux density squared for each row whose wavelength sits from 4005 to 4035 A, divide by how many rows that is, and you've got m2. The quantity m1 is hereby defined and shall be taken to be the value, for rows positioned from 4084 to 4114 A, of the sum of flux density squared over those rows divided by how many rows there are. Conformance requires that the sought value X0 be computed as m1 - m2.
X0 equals -55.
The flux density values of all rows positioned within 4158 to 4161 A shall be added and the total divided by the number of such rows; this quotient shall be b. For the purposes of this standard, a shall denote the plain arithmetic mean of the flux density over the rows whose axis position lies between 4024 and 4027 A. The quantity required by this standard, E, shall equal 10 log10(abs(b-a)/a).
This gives -9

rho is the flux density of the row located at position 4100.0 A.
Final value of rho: 15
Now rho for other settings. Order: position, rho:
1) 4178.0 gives 16.2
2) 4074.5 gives 18.5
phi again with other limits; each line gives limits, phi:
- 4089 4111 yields 4089.5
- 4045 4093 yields 4056.5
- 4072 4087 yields 4085.0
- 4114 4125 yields 4124.0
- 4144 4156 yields 4151.0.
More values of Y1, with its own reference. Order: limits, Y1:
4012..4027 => 4025.0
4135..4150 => 4136.0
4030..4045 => 4044.5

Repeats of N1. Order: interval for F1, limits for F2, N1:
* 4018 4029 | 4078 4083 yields 0.893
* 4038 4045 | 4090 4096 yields 0.902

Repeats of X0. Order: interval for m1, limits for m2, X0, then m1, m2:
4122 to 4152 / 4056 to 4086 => -24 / 310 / 334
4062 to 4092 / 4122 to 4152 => 14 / 324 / 310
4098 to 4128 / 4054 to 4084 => -73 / 263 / 337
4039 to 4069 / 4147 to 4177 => 19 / 336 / 317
